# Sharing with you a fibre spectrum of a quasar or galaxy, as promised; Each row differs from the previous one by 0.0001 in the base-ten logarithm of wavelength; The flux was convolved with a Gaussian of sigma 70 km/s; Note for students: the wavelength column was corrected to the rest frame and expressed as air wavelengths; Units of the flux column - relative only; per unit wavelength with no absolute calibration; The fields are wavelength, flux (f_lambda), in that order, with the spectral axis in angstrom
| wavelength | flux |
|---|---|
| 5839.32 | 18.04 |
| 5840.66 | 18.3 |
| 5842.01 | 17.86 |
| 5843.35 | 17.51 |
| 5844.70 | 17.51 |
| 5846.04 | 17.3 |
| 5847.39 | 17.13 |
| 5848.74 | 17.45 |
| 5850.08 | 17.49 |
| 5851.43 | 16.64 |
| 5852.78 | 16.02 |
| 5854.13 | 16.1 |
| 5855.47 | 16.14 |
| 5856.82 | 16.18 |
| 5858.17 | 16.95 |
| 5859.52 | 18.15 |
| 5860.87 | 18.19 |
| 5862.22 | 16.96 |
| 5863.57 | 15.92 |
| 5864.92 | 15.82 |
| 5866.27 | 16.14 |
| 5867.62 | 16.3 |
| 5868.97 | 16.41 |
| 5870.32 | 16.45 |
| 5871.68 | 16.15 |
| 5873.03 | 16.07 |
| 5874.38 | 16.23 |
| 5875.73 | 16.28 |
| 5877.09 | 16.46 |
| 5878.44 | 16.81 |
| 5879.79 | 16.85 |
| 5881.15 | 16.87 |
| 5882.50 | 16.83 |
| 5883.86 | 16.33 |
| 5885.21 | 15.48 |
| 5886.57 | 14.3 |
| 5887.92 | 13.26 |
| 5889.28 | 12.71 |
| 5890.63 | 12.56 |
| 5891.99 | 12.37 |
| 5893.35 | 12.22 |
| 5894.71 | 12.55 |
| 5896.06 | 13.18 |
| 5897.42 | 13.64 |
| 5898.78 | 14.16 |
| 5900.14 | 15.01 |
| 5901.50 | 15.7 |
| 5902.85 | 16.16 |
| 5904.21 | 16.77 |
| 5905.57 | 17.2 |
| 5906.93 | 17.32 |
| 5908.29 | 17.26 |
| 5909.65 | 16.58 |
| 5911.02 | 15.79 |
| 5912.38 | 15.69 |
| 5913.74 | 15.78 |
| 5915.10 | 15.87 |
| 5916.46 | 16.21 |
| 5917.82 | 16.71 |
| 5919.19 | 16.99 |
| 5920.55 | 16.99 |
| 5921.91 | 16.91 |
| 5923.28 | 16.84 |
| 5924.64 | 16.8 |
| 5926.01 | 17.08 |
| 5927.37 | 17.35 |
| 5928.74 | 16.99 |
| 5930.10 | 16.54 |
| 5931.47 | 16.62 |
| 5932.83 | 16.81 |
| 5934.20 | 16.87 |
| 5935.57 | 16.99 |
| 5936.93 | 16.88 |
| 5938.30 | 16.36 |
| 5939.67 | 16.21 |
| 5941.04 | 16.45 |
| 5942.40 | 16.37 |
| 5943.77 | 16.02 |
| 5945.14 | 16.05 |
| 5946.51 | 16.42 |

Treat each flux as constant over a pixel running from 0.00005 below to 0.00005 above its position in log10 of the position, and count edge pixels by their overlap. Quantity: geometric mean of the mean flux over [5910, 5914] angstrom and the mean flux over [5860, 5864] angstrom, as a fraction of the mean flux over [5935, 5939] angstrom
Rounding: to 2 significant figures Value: 0.98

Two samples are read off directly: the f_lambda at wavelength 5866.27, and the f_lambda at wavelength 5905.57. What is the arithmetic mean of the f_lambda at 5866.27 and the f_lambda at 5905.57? 16.7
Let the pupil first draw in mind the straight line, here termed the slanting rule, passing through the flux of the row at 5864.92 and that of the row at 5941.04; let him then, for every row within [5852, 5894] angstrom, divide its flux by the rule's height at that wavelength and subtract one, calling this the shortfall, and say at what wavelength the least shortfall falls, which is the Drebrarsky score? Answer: 5893.35 angstrom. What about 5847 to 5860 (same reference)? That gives 5852.78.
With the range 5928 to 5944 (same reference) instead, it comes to 5943.77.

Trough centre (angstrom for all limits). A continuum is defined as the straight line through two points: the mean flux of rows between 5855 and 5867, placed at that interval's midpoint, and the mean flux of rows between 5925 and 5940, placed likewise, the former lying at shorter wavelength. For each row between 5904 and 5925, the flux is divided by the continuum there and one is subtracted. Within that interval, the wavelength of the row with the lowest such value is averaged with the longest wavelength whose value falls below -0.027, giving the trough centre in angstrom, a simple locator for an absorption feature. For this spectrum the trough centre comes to 5914.4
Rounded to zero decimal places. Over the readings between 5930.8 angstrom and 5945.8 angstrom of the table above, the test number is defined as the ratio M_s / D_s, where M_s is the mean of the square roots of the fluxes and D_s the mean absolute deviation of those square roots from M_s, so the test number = 113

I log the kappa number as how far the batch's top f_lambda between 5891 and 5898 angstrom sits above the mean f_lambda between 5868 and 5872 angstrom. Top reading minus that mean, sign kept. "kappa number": -2.7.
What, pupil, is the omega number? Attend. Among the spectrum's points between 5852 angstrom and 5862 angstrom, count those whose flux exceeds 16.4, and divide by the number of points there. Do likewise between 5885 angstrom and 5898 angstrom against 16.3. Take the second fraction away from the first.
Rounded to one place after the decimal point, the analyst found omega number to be 0.4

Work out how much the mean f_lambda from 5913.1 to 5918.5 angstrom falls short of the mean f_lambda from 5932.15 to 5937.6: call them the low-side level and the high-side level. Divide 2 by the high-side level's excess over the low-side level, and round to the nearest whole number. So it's 3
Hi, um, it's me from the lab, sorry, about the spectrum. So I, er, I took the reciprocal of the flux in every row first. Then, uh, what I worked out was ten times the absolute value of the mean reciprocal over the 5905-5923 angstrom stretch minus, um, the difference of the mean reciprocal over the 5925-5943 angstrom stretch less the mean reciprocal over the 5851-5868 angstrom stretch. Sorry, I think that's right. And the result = 0.611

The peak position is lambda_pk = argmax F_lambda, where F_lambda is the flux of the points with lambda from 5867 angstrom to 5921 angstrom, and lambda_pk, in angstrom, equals 5906.93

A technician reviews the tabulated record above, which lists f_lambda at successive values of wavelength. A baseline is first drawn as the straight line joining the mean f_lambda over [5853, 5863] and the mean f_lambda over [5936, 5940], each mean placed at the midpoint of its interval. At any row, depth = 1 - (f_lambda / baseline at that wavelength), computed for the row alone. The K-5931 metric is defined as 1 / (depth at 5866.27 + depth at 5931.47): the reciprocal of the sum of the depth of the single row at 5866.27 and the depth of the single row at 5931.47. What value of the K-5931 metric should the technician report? 25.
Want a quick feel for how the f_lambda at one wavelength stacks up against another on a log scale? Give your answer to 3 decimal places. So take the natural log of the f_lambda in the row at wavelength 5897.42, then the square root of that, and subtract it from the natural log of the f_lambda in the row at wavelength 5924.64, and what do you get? 1.205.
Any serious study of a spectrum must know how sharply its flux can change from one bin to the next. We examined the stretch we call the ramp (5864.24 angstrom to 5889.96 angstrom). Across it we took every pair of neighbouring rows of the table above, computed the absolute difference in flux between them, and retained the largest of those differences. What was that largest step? 1.18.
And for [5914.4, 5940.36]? 0.52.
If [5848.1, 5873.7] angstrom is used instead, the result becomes 1.23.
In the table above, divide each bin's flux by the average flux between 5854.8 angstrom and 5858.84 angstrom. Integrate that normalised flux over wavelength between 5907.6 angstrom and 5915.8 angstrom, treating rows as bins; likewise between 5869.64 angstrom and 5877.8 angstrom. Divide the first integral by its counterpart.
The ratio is 1.00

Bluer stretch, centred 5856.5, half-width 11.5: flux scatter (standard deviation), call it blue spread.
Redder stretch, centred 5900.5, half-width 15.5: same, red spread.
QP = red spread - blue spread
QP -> 1.0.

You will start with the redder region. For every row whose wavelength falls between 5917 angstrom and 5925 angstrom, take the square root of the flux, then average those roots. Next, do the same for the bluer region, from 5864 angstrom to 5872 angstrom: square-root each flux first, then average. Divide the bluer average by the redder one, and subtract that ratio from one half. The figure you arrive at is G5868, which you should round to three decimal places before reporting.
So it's -0.480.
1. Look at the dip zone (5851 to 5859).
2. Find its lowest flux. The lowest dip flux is 16.02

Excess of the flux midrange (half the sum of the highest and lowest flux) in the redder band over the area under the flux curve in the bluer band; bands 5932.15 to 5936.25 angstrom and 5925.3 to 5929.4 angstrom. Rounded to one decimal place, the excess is -53.3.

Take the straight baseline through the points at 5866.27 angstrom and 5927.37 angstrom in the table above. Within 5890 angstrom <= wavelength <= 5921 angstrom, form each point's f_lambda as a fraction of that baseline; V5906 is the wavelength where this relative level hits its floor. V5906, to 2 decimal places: 5893.35 angstrom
